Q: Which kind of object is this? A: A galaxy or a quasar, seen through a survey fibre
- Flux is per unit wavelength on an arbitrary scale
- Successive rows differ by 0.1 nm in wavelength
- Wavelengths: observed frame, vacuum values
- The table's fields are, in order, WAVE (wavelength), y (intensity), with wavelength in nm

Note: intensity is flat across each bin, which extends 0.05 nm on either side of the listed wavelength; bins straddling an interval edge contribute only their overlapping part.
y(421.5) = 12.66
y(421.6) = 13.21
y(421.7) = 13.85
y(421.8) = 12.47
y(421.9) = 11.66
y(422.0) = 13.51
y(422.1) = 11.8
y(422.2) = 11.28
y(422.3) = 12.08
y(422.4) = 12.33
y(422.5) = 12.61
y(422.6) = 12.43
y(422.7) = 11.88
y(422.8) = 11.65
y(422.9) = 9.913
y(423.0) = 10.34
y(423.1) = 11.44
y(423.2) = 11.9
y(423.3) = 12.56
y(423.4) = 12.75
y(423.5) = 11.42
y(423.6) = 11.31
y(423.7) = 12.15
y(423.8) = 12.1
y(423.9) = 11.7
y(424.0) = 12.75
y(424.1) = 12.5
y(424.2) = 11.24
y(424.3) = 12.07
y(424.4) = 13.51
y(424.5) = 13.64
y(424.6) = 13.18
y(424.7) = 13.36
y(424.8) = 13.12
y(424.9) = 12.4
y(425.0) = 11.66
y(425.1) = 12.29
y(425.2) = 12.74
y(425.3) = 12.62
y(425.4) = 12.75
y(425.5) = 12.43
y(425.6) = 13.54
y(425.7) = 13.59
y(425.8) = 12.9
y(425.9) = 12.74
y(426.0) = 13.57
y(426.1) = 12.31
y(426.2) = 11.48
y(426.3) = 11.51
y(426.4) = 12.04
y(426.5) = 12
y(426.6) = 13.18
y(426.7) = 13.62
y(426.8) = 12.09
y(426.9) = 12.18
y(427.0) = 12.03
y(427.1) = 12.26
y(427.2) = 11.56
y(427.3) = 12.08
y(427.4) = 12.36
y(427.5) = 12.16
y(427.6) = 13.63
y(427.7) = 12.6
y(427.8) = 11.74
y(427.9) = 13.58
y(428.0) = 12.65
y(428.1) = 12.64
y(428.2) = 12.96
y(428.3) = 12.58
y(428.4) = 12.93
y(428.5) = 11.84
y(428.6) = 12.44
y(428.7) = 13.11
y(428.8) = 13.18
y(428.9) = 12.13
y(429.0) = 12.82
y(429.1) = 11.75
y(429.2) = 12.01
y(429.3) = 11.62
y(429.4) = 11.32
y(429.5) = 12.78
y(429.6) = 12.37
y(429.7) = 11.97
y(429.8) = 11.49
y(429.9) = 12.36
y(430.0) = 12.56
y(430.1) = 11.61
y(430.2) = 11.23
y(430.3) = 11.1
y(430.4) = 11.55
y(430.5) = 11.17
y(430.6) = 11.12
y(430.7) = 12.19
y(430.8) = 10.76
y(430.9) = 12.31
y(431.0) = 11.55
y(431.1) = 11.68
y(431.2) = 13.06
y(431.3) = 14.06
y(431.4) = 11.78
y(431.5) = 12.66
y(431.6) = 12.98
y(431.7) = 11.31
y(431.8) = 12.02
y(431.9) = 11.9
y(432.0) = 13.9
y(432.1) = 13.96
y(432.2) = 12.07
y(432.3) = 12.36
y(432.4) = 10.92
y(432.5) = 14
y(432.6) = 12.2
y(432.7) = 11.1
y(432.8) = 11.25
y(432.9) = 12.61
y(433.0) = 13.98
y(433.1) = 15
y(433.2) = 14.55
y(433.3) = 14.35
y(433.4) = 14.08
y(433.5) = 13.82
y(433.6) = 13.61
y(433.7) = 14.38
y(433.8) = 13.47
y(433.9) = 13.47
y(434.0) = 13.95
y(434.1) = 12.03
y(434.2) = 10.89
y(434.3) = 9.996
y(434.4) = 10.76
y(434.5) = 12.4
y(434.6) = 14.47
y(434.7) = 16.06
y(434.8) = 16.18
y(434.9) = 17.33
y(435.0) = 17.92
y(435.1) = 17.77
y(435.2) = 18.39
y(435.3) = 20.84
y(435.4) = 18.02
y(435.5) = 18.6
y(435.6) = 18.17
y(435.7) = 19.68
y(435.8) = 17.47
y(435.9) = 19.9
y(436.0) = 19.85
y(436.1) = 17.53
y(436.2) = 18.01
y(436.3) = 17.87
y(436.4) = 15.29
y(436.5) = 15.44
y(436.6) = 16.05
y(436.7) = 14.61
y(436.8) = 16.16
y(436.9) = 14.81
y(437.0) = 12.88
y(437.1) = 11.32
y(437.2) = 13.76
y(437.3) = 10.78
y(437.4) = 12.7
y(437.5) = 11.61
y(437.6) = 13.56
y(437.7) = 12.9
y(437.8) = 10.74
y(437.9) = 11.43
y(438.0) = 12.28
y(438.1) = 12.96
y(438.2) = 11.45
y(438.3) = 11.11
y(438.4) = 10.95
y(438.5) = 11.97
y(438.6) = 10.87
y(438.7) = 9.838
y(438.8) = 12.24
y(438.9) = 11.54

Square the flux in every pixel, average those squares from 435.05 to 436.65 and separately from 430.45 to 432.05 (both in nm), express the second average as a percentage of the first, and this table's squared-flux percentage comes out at 45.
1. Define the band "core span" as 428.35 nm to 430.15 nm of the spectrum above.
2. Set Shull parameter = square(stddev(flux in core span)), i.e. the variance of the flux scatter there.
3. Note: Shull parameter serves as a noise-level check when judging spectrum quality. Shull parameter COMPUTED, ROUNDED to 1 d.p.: 0.3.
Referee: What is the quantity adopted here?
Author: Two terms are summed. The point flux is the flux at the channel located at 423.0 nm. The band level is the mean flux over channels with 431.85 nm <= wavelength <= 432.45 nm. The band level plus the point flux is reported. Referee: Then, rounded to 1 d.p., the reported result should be 22.9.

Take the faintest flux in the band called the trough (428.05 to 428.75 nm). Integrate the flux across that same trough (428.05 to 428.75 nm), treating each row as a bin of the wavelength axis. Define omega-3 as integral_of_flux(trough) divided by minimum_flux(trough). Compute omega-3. 0.75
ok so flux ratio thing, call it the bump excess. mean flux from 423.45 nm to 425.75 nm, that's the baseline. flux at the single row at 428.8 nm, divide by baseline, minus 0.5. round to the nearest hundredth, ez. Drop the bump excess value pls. 0.55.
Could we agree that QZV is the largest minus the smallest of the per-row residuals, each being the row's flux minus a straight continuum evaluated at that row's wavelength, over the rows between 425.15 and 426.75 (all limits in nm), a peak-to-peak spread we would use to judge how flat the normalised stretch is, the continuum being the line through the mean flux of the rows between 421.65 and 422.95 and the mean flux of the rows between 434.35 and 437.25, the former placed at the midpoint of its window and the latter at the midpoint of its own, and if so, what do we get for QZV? 2.3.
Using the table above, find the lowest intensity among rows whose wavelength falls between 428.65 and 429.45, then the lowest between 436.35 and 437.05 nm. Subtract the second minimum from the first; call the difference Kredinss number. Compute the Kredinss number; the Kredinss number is -1.6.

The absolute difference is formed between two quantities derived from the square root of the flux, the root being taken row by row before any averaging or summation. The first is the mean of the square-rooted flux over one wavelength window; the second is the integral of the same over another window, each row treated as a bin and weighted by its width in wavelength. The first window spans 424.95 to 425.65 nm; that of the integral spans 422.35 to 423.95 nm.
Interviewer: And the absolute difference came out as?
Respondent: 1.9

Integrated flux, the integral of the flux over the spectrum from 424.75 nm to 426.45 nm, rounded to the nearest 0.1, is 21.4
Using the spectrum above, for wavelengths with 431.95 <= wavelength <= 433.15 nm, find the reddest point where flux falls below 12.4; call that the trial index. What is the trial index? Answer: 432.8 nm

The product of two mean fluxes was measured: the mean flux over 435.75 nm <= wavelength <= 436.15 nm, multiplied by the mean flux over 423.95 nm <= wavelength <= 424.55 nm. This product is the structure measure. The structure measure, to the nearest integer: 236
